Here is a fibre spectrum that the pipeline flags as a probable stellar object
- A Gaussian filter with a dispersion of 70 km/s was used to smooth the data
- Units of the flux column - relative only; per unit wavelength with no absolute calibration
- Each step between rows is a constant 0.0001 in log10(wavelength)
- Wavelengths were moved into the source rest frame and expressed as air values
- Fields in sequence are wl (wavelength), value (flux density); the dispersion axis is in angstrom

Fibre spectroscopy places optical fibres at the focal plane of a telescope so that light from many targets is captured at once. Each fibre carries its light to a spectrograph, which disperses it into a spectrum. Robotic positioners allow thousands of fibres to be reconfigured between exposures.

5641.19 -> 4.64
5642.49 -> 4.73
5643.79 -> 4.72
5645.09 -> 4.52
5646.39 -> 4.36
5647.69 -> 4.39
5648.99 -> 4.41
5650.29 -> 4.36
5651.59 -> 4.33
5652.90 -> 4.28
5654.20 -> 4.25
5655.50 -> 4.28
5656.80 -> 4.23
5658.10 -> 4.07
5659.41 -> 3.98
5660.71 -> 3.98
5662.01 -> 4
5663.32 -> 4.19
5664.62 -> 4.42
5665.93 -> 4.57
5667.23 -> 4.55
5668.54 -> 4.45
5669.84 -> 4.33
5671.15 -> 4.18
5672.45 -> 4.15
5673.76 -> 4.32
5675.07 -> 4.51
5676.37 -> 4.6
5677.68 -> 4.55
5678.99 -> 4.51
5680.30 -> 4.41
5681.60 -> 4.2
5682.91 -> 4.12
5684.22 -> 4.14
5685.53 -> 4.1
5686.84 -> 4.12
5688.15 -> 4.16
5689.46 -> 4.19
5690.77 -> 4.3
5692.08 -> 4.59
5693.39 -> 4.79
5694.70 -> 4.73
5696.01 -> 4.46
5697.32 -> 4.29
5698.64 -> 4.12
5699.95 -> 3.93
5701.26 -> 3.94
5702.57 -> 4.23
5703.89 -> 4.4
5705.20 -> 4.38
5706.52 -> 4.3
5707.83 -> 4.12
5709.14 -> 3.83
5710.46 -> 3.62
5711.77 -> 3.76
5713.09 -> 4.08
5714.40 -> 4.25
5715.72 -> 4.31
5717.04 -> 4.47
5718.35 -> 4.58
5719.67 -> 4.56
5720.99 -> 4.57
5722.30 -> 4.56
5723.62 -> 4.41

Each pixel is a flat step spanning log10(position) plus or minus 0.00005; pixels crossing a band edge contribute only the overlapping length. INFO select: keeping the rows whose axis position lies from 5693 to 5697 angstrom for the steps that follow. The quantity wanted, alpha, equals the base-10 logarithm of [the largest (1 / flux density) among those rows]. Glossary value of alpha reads -0.65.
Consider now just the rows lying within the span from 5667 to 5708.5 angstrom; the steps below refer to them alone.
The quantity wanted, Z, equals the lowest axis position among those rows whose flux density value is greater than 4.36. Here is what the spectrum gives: 5667.23 angstrom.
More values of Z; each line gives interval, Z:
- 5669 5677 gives 5675.07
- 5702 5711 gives 5703.89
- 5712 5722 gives 5717.04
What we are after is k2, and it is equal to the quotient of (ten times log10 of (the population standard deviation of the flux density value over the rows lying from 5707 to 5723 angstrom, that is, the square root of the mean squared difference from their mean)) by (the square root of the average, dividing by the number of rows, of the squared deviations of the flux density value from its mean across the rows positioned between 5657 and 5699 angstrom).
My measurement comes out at -21.8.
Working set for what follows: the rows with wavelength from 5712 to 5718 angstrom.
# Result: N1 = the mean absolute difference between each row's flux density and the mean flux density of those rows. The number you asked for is 0.11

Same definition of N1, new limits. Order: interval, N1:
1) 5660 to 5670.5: 0.19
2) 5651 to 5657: 0.03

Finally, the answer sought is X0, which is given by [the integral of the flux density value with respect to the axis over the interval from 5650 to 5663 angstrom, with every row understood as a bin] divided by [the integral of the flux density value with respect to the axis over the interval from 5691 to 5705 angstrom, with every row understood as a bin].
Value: 0.89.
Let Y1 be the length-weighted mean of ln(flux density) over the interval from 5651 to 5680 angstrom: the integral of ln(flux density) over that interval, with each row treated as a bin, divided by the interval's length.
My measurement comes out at 1.46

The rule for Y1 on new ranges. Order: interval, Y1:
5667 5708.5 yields 1.46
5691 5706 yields 1.47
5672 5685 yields 1.47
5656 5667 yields 1.43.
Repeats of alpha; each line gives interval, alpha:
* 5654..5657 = -0.63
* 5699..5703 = -0.59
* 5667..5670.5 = -0.64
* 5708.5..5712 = -0.56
